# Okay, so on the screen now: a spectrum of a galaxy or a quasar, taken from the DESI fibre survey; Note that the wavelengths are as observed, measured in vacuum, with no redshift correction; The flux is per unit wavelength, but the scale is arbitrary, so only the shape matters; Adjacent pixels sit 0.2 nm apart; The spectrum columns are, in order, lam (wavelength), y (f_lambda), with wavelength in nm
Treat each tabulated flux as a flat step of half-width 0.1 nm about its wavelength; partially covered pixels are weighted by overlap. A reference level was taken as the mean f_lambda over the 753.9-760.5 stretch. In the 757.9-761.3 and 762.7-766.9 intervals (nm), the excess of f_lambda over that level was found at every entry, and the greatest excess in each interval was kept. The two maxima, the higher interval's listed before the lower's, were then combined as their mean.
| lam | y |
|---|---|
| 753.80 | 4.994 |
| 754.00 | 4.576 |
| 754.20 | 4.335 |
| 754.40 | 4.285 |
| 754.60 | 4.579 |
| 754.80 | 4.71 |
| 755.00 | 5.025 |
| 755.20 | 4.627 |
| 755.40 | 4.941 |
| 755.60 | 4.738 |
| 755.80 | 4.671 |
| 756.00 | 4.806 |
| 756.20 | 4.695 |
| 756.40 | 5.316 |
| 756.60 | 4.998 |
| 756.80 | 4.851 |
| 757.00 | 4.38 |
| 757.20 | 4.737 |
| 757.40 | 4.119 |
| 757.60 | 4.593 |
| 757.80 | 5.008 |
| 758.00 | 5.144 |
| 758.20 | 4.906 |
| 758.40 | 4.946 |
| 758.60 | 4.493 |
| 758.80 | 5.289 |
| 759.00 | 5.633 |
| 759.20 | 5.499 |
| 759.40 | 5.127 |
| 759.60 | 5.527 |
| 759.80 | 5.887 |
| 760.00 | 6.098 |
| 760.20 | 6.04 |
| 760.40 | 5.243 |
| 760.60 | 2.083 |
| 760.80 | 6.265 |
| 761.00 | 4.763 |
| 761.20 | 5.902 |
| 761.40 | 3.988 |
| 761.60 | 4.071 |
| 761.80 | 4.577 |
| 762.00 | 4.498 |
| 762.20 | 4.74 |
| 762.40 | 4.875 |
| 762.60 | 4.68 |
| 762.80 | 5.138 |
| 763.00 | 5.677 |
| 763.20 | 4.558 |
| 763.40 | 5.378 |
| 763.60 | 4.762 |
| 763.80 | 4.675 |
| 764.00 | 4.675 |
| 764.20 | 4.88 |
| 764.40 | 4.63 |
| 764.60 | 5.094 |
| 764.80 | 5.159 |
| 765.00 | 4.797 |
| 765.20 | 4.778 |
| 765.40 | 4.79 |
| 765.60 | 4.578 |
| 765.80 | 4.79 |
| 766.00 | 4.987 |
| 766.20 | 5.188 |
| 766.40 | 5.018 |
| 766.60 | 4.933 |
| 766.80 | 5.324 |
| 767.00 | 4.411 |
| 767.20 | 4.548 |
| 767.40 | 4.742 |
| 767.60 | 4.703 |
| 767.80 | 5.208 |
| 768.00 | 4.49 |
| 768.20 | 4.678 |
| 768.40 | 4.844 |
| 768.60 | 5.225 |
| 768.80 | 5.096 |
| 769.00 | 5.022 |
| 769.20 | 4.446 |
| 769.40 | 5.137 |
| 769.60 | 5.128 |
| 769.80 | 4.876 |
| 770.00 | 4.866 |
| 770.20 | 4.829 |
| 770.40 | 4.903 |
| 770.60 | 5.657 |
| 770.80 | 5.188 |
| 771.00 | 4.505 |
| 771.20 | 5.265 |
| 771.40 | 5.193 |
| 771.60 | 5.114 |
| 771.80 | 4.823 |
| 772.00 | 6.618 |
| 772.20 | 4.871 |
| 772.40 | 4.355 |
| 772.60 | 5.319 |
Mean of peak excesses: 1.0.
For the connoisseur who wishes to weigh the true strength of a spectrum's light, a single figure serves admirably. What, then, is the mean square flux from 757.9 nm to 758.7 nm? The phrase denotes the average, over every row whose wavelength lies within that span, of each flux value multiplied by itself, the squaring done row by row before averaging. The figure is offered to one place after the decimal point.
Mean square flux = 23.8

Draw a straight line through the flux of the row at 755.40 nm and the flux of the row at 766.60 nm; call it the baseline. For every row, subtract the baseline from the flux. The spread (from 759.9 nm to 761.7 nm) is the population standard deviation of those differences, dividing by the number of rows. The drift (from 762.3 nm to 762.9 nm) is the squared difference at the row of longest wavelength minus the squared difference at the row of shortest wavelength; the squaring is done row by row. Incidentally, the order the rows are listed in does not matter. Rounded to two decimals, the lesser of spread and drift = 0.04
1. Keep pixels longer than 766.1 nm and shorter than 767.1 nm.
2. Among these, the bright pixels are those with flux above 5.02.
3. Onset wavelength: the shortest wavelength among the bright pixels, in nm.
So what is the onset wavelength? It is 766.20 nm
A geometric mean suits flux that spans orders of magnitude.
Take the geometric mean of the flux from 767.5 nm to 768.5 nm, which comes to 4.78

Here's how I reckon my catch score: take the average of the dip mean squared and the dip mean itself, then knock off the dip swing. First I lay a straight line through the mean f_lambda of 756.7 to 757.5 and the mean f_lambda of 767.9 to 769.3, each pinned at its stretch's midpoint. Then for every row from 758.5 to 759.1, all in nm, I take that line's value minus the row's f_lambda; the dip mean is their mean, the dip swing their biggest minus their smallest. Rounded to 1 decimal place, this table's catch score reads -1.3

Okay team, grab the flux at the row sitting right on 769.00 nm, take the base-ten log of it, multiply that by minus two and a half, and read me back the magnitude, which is -1.75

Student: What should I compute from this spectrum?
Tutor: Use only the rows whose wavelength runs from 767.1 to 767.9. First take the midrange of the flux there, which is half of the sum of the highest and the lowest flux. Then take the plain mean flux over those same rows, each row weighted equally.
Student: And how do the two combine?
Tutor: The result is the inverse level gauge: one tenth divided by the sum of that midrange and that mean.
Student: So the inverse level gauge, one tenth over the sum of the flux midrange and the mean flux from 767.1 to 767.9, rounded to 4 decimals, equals 0.0103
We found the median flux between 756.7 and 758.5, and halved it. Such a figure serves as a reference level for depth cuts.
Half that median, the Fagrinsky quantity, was 2.43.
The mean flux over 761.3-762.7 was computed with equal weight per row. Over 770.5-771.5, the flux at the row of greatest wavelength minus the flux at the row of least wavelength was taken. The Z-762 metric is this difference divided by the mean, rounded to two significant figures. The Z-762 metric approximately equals -0.10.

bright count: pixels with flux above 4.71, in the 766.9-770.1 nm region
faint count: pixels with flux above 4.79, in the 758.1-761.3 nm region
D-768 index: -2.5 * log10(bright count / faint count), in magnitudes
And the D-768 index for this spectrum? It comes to 0.3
